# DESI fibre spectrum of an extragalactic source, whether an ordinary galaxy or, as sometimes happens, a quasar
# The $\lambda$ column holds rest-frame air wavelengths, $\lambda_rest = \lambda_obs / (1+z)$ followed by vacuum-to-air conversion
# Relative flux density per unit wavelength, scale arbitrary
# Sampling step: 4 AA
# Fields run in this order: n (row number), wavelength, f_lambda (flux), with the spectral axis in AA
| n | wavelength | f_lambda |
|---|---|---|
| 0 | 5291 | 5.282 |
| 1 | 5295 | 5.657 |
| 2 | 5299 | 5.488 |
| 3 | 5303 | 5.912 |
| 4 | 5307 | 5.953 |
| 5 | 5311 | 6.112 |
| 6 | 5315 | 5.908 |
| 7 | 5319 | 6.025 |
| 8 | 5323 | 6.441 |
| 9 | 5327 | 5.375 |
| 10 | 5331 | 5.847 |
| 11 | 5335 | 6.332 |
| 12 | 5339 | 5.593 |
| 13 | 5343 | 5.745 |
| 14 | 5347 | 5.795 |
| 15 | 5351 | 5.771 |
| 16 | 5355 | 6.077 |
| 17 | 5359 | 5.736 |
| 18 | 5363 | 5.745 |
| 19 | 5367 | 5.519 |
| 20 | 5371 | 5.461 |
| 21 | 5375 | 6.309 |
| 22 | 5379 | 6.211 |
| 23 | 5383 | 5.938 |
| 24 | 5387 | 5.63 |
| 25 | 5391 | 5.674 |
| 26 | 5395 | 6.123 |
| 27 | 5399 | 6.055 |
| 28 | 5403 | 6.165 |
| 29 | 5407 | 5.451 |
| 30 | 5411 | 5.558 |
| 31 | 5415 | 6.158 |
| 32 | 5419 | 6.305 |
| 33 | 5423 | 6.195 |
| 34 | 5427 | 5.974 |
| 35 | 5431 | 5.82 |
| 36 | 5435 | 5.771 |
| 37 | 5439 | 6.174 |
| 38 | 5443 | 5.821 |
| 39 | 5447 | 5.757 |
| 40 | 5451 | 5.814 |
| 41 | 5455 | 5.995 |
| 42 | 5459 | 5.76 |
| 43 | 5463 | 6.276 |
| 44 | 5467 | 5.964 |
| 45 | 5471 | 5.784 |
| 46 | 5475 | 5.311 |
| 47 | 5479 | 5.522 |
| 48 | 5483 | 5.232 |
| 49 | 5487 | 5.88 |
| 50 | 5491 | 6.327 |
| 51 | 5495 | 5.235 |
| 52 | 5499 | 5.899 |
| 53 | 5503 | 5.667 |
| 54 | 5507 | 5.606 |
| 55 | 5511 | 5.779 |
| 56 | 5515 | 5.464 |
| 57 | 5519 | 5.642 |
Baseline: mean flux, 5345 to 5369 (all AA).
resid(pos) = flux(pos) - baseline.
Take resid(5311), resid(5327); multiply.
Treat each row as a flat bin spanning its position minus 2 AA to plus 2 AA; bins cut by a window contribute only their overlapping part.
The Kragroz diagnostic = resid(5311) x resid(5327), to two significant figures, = -0.13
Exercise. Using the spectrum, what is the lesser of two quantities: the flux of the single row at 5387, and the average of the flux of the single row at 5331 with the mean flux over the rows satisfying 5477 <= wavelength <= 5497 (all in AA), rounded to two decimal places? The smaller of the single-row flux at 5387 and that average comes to 5.63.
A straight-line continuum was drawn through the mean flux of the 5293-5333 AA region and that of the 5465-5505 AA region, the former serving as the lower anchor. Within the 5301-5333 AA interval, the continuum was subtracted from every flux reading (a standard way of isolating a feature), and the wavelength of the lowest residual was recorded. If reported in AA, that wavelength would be 5327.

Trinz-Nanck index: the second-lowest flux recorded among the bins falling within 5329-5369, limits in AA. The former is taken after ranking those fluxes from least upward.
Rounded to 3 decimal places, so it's 5.593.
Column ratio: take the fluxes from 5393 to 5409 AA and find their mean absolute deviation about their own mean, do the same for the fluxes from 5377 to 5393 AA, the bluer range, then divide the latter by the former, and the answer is 0.8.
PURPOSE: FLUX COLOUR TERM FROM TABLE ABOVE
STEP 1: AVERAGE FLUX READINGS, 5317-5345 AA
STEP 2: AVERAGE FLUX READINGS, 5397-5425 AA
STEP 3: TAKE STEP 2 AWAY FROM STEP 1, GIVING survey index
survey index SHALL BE -0.08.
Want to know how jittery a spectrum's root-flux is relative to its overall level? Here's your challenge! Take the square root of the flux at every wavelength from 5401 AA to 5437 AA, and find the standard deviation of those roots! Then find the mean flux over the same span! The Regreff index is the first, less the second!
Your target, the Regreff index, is -5.87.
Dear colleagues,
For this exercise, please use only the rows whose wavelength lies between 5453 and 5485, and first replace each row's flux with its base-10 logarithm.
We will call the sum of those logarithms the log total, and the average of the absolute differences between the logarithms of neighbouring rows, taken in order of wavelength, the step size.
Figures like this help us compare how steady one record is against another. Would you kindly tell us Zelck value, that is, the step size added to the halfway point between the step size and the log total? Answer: 3.1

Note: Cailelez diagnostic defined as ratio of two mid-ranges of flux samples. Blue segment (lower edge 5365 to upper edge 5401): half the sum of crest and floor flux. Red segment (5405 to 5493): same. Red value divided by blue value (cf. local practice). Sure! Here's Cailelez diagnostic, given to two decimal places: 0.98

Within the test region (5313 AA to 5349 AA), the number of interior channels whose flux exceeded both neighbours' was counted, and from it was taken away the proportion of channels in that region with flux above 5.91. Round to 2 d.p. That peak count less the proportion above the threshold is 1.67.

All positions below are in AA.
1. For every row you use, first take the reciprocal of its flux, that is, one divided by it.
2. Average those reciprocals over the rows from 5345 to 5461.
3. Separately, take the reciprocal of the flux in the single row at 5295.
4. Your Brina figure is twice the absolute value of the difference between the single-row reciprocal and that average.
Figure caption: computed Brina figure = 0.013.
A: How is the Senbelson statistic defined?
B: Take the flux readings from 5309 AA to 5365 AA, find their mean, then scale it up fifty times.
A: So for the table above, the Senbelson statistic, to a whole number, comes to 295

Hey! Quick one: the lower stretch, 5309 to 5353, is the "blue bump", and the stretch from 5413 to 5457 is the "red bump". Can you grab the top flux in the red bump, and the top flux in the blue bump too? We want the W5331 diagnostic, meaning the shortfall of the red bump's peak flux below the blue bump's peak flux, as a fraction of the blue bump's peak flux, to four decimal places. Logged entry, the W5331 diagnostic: 0.0211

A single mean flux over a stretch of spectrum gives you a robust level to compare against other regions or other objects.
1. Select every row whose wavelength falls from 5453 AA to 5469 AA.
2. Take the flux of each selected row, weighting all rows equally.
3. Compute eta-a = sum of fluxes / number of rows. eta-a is 6.00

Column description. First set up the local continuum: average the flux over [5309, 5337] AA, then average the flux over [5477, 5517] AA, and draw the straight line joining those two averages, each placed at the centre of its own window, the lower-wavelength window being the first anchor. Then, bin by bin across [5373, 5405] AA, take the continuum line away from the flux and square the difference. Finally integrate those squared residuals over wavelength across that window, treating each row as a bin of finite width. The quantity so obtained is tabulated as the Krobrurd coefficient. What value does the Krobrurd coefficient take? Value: 2.3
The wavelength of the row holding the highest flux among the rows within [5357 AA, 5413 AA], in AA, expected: 5375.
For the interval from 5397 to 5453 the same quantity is 5419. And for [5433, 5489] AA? 5463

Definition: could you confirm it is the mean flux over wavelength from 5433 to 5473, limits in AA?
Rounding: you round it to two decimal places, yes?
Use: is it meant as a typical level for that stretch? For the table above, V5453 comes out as 5.91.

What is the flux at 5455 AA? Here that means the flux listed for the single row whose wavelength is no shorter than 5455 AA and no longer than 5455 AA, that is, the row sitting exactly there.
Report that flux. 5.995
